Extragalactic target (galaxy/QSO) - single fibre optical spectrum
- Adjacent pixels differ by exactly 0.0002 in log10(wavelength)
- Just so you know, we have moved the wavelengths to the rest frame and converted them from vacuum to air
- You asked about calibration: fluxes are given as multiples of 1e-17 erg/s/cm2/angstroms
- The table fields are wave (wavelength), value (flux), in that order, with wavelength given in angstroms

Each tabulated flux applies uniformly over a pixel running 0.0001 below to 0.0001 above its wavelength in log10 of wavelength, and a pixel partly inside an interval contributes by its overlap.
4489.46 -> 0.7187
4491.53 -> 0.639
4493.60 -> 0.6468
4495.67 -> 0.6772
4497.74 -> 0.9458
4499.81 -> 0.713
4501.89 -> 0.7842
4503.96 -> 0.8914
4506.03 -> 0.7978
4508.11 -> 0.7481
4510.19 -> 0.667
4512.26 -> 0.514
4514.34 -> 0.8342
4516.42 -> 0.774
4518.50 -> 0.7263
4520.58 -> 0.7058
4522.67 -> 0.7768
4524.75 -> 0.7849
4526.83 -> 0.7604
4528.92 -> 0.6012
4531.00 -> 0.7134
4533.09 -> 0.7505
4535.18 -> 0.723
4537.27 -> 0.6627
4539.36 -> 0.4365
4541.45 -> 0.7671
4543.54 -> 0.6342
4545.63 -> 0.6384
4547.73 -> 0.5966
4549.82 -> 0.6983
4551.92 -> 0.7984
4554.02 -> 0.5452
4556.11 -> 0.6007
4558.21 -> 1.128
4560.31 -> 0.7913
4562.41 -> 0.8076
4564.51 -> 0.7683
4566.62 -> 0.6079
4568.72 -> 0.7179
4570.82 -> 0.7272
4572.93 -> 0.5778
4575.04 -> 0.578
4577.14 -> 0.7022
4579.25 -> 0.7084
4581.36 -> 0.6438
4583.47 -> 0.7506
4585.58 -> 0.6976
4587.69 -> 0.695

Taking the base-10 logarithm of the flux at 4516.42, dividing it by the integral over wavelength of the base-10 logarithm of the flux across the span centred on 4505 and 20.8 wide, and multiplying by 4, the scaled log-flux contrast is 0.17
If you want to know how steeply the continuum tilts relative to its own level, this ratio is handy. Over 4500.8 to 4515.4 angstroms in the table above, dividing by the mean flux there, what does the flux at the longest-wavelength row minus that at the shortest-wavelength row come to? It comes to 0.1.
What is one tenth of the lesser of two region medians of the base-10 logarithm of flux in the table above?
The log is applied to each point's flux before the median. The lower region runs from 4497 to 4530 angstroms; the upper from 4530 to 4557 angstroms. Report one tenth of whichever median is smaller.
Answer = -0.0179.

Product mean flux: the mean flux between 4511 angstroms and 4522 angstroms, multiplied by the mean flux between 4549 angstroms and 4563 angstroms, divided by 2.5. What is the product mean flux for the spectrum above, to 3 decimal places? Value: 0.218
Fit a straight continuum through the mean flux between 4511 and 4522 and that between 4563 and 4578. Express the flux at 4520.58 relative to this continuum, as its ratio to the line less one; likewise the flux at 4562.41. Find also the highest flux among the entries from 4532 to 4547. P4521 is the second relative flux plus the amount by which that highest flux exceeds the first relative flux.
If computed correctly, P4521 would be 1.0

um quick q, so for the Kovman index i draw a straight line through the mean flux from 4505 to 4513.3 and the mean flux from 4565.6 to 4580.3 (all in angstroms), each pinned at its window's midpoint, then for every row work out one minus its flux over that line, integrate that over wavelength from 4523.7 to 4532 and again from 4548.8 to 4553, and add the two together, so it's -1.0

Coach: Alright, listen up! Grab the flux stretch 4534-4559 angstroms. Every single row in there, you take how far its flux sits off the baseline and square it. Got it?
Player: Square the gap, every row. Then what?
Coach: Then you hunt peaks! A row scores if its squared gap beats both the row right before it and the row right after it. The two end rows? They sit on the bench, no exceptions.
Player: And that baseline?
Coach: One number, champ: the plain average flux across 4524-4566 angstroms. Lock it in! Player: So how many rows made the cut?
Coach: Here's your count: 4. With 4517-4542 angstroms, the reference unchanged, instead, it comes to 4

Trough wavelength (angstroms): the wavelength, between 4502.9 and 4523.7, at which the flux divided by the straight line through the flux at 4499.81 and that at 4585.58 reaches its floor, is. 4512.26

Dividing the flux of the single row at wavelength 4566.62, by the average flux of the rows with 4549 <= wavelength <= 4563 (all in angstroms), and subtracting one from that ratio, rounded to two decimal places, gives -0.21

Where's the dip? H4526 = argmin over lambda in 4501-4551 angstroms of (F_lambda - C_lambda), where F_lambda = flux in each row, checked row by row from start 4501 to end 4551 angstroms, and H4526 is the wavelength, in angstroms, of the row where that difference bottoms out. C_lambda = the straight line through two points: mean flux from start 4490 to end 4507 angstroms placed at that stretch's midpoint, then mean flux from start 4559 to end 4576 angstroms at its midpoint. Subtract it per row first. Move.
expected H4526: 4539.36 angstroms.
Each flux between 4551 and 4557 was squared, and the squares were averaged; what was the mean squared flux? 0.43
